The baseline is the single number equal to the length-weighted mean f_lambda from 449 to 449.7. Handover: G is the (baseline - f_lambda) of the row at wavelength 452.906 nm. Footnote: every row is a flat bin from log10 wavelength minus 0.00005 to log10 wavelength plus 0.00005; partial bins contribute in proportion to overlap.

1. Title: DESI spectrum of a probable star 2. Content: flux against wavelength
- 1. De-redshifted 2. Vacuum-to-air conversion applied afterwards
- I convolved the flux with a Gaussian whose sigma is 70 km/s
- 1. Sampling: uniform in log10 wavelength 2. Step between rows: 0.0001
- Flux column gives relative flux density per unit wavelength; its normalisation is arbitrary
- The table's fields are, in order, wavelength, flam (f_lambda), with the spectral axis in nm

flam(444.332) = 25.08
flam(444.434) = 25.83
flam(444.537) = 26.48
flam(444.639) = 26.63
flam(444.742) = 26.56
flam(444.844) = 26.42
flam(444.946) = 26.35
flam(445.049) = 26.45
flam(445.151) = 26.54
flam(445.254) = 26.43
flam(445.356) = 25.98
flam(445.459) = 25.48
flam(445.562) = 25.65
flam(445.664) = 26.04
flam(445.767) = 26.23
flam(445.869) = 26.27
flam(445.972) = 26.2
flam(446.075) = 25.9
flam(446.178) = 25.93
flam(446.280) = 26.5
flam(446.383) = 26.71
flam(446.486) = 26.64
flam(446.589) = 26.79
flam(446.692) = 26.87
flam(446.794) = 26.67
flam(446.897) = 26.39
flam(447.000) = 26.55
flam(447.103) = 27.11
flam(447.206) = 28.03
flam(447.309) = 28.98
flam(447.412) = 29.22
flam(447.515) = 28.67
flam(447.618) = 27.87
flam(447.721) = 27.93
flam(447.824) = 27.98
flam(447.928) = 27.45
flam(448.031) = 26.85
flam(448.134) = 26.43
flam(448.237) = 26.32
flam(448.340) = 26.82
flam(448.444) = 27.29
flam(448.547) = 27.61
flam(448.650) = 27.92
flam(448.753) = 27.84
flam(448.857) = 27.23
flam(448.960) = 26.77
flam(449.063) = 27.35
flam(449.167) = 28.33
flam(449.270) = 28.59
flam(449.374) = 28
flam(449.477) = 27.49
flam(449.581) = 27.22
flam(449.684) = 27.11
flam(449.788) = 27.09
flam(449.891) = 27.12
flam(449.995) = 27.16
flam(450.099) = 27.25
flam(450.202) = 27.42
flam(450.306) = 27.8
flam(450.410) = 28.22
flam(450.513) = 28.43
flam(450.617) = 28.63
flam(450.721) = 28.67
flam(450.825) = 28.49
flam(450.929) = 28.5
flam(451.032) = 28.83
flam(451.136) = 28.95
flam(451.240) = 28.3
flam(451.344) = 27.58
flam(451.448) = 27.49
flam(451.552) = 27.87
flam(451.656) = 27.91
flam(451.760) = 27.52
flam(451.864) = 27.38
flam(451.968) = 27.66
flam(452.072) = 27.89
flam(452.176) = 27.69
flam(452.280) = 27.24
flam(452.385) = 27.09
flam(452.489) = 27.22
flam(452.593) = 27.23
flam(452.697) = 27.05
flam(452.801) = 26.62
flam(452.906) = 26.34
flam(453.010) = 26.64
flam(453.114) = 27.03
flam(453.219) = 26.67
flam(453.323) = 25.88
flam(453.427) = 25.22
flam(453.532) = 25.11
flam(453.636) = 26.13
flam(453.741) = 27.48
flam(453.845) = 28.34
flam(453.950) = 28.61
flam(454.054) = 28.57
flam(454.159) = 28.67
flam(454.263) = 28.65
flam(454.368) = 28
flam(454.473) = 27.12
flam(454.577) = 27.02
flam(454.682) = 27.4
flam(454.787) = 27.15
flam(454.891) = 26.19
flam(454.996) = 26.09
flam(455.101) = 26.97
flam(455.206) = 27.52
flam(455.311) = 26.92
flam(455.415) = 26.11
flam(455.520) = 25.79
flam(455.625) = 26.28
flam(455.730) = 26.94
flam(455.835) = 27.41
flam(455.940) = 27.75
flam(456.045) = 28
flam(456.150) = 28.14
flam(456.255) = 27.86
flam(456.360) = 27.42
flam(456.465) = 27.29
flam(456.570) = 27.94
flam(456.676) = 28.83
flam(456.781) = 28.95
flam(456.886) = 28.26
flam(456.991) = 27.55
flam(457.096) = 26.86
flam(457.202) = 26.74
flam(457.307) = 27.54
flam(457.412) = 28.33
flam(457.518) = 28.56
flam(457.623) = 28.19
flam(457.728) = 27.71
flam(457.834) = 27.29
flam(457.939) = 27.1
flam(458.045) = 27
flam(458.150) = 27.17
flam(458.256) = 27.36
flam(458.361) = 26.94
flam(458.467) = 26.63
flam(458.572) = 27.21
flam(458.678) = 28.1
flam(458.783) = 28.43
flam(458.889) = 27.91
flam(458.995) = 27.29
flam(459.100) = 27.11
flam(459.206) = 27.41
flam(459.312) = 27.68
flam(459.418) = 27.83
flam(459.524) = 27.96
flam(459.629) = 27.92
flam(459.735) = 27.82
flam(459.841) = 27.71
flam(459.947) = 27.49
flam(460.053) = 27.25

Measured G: 1.41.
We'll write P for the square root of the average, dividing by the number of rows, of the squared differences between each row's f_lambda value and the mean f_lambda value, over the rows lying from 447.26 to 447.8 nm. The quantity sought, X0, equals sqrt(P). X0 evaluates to 0.74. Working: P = 0.55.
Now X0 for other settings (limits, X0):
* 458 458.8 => 0.75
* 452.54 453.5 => 0.77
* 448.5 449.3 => 0.75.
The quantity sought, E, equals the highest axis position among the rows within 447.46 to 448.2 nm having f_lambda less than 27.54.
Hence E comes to 448.134 nm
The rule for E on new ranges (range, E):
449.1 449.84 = 449.788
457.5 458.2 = 458.150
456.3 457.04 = 456.465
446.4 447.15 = 447.103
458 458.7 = 458.572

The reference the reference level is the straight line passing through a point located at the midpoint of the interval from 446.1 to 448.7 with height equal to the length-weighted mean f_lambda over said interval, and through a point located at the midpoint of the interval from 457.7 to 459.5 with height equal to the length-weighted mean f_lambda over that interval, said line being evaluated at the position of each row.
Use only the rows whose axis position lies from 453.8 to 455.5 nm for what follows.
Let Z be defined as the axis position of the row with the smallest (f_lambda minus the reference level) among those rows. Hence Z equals 454.996 nm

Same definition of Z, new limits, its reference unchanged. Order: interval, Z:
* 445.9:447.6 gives 446.075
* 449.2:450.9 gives 449.788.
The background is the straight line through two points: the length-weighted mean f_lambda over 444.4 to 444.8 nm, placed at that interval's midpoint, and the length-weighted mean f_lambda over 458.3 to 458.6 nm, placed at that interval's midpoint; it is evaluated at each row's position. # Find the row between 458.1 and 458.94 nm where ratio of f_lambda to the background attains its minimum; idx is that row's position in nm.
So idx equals 458.467 nm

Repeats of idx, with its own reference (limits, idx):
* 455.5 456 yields 455.520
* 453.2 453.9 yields 453.532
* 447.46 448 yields 447.928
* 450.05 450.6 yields 450.099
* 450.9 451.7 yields 451.448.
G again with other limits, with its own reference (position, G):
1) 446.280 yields 1.25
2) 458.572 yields 0.54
